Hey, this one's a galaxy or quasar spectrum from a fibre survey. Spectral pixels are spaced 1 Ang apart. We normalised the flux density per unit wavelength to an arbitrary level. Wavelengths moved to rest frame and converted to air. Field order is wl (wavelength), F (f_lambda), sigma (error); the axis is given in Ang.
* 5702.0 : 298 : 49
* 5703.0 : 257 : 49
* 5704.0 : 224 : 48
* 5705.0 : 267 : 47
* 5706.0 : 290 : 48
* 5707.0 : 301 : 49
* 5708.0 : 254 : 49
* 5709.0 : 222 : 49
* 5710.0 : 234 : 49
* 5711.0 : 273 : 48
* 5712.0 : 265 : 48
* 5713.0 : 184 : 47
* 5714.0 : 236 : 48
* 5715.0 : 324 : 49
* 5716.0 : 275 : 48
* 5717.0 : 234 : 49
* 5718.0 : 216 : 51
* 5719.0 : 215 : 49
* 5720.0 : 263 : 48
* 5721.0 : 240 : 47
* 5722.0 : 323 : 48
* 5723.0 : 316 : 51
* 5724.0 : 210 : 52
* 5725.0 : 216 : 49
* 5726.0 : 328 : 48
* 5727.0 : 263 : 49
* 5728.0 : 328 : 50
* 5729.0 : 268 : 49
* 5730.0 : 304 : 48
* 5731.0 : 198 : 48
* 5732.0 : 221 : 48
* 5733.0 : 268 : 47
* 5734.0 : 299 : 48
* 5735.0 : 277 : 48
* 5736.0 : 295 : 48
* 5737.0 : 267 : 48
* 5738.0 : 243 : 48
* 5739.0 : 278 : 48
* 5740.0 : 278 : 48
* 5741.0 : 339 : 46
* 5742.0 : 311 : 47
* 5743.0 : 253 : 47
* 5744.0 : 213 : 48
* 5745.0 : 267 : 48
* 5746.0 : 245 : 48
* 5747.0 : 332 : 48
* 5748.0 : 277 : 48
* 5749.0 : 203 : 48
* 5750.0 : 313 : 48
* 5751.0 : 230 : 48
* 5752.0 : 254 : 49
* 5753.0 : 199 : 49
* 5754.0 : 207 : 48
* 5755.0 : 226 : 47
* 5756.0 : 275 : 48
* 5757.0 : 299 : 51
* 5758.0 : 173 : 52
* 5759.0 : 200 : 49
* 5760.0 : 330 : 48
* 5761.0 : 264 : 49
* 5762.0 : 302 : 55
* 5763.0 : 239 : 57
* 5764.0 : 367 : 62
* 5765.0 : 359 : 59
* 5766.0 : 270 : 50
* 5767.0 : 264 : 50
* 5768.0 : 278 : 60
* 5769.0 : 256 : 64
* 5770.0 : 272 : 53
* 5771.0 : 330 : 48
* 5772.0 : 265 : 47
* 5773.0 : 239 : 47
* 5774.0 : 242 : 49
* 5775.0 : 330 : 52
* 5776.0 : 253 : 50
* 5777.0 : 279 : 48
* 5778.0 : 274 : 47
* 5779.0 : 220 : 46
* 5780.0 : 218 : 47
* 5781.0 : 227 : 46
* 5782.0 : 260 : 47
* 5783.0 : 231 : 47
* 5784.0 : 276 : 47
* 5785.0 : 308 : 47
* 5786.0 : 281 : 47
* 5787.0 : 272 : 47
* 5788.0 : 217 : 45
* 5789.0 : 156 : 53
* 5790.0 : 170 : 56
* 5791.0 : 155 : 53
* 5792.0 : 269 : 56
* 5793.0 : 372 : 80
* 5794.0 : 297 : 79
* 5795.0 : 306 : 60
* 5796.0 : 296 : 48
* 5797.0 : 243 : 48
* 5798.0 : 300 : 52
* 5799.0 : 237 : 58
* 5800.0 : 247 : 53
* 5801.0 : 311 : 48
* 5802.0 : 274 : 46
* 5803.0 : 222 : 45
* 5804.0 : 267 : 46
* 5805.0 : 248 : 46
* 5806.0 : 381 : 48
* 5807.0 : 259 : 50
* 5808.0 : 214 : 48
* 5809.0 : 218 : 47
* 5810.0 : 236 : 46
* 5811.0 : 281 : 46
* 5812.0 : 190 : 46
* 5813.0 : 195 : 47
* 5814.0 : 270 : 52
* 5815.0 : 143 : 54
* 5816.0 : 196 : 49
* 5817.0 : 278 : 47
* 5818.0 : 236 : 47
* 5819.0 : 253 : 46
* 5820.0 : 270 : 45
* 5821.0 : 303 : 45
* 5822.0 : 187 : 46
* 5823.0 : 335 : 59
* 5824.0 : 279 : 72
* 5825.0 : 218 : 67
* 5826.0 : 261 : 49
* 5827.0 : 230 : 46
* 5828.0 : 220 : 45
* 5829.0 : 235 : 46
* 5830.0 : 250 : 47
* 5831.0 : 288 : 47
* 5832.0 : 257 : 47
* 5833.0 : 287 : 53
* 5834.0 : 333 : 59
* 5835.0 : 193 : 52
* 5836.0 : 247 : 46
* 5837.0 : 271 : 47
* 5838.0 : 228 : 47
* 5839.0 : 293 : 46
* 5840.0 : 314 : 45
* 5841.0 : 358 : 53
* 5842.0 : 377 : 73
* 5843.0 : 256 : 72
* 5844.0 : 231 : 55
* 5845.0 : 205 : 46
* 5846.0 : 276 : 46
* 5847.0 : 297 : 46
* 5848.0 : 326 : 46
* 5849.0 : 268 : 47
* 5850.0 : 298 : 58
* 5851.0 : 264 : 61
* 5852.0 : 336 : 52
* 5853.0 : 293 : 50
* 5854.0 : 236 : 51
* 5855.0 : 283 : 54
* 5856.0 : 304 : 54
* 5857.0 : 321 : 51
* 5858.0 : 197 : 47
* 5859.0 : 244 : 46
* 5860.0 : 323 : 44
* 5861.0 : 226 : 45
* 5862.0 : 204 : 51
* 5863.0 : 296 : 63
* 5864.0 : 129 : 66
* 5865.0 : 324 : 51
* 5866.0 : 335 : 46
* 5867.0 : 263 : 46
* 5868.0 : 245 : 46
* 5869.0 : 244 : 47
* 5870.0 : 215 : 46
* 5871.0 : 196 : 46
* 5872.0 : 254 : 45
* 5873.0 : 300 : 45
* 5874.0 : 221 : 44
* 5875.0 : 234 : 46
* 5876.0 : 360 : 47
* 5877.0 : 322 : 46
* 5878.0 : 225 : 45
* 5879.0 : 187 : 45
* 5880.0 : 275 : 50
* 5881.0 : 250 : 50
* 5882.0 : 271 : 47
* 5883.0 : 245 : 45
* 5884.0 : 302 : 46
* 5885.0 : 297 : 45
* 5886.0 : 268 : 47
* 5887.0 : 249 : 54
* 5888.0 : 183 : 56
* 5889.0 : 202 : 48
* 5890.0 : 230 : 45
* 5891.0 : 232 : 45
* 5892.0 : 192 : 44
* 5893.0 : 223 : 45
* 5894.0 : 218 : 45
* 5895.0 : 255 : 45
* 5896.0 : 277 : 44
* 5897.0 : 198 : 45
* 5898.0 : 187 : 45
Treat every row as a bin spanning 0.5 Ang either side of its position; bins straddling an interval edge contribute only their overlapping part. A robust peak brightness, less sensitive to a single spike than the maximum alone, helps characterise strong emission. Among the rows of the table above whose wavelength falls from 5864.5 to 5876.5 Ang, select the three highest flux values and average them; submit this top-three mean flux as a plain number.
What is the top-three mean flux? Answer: 340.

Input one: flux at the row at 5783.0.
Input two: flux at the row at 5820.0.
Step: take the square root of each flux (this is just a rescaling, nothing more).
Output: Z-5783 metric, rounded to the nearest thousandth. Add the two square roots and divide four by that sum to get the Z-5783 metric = 0.126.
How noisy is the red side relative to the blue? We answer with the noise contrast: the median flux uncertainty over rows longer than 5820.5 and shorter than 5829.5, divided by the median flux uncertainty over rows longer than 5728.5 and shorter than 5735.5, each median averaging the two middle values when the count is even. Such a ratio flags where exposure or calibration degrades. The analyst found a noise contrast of 0.96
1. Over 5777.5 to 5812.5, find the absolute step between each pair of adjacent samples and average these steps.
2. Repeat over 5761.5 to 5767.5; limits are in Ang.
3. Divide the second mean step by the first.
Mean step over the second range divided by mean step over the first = 1.3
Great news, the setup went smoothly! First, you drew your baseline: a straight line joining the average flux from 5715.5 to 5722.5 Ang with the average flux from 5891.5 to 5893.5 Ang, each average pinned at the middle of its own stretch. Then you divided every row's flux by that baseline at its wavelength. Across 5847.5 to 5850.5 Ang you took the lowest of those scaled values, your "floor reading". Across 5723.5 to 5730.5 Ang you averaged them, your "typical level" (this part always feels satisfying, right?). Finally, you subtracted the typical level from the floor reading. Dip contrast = 0.1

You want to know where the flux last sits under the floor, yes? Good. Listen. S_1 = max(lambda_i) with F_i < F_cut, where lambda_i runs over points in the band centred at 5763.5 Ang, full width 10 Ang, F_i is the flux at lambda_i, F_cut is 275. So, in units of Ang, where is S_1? 5767.0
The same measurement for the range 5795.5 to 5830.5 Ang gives 5830.0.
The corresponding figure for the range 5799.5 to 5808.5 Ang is 5808.0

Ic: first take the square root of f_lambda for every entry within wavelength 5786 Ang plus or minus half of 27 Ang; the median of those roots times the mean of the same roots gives 257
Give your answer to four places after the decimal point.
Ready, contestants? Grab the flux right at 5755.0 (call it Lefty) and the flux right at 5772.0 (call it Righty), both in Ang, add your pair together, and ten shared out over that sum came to 0.0204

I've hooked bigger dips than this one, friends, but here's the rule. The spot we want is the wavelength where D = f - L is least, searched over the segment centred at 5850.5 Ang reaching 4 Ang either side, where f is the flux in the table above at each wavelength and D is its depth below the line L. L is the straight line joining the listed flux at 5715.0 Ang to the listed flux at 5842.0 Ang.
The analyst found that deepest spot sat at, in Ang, 5854.0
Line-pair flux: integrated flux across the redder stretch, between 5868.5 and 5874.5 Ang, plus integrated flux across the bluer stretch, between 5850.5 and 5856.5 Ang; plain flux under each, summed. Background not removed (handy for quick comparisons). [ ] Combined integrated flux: 3146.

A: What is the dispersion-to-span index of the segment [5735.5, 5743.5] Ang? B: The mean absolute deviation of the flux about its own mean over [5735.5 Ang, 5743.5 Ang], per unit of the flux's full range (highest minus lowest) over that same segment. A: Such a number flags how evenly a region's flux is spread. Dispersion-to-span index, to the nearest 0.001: 0.250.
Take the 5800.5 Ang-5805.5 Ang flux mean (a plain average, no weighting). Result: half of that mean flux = 132.2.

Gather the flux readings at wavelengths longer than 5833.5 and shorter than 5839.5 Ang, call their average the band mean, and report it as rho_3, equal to 261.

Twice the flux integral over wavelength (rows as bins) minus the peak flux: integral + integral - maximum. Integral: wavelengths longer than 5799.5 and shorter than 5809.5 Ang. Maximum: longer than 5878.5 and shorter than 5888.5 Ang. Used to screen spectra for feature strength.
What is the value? 4980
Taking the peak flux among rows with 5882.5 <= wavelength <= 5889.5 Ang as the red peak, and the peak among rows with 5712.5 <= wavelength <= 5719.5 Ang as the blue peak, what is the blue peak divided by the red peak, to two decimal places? 1.07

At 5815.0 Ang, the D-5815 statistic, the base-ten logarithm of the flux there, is 2.16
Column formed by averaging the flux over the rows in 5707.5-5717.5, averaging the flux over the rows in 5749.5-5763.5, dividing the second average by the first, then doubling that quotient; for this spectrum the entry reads 2.01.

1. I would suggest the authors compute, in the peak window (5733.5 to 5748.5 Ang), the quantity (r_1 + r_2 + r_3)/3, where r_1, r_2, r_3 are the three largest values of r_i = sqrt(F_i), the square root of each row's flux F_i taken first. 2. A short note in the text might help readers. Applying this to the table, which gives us 18.1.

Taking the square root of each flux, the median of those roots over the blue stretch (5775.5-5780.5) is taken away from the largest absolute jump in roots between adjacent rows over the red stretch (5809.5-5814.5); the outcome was -12.9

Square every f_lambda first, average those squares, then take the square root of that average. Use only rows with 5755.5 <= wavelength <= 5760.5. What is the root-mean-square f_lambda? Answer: 262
